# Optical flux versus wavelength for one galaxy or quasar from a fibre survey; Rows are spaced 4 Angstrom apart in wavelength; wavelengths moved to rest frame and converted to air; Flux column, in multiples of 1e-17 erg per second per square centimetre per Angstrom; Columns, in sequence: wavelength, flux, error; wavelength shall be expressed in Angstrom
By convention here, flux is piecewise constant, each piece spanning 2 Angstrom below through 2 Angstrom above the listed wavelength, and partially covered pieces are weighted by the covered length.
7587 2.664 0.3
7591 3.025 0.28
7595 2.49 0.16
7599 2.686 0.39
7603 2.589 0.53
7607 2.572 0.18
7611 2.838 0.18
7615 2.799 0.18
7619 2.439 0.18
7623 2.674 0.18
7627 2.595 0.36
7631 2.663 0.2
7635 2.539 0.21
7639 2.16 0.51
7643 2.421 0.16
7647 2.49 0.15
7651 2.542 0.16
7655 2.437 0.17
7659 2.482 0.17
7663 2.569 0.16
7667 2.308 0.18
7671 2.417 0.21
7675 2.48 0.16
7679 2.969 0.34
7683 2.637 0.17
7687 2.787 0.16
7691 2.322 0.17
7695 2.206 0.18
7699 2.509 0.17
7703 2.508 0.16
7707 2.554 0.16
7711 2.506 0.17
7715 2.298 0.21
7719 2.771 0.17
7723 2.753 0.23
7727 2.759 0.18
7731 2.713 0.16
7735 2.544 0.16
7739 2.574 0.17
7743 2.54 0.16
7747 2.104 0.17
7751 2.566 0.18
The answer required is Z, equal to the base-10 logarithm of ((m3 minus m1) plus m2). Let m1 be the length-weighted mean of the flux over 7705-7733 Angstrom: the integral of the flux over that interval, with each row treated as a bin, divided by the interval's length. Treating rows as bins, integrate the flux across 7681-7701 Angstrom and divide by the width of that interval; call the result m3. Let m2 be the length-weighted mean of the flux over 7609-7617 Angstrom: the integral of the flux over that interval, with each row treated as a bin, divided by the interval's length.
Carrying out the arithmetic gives 0.430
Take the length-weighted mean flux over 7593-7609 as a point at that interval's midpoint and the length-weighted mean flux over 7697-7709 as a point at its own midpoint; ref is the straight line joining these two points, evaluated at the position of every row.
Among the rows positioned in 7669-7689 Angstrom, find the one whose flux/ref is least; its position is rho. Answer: 7671 Angstrom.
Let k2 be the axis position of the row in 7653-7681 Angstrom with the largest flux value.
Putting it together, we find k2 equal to 7679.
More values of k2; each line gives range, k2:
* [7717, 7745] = 7719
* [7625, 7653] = 7631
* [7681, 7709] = 7687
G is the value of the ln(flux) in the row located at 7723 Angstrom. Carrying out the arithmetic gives 1.01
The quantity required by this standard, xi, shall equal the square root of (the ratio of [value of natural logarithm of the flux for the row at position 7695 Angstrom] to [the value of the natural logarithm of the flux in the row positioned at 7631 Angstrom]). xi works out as 0.90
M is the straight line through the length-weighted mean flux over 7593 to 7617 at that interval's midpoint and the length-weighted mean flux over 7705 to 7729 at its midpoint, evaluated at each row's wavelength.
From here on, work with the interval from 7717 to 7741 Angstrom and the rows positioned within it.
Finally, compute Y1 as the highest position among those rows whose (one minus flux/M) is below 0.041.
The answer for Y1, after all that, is 7739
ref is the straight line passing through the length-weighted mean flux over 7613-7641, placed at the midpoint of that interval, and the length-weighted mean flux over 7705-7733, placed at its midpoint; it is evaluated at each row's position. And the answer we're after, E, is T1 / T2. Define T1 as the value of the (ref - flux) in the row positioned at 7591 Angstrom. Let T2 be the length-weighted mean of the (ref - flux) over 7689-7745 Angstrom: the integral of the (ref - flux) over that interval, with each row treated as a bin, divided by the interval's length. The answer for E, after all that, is -6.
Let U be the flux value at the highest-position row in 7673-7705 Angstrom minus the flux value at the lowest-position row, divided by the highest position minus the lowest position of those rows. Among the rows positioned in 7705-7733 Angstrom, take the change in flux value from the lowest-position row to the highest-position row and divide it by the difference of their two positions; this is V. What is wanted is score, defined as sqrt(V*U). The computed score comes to 0.0026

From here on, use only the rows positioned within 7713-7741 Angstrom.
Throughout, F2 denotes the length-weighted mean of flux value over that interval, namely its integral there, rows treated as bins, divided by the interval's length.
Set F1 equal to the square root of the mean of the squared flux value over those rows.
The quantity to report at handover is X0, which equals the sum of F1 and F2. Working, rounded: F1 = 2.64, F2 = 2.63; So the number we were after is 5.27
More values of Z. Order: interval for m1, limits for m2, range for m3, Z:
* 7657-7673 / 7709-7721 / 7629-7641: 0.404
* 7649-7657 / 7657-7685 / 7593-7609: 0.423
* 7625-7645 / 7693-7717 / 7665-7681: 0.398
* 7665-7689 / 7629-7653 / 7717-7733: 0.418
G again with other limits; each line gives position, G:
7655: 0.89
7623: 0.98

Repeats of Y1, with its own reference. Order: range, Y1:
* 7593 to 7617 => 7615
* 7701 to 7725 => 7723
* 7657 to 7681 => 7679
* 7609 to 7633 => 7631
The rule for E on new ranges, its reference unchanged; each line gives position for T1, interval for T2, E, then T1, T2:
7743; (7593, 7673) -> 5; 0.10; 0.02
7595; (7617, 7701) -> 1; 0.04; 0.07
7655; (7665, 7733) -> 3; 0.14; 0.05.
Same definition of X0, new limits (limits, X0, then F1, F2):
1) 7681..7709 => 5.01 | 2.51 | 2.50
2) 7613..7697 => 5.05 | 2.53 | 2.52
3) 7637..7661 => 4.85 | 2.43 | 2.42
